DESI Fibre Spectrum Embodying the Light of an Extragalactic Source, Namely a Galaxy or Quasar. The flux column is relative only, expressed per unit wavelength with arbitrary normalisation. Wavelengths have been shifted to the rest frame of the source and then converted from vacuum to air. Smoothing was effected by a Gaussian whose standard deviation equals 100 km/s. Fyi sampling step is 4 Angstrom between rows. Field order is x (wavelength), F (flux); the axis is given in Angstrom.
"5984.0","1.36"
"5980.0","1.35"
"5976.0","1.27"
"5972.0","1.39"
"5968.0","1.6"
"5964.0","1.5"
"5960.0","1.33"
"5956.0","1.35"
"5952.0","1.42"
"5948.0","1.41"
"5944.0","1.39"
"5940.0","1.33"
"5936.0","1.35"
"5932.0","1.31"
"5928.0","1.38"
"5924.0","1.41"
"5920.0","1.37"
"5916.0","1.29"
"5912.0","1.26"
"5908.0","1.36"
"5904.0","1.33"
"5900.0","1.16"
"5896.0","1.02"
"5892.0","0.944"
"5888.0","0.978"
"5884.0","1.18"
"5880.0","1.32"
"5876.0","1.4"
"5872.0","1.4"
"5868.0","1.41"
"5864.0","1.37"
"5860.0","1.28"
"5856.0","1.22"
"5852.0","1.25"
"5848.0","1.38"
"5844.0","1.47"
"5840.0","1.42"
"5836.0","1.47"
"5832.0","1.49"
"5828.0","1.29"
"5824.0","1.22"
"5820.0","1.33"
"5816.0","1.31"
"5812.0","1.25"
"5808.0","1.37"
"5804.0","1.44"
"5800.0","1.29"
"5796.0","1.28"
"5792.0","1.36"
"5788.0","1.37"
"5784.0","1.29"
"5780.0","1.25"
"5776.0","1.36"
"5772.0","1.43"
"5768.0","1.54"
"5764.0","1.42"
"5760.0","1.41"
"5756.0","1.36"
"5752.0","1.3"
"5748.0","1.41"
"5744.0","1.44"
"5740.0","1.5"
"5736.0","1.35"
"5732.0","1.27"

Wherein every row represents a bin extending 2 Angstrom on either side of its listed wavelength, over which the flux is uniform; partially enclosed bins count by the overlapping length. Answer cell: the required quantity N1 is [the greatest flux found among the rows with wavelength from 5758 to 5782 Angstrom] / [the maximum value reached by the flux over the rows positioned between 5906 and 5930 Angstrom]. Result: 1.09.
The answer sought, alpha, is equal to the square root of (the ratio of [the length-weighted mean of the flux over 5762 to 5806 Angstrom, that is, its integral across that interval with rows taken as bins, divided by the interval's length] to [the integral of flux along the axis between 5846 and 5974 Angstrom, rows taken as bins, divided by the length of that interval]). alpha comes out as 1.02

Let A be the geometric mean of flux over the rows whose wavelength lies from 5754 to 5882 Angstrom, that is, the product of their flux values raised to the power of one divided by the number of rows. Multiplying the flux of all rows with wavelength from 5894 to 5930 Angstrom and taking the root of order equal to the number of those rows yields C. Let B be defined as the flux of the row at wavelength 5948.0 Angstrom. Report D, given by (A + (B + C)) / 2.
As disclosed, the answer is 2.02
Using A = 1.36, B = 1.41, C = 1.281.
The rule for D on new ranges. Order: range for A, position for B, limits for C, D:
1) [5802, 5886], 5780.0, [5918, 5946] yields 1.98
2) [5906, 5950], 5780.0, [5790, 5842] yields 1.97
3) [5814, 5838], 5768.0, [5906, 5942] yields 2.11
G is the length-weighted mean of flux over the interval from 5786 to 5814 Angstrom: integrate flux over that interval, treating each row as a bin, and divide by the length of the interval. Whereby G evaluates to 1.34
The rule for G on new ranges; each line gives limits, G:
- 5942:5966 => 1.40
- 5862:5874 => 1.39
